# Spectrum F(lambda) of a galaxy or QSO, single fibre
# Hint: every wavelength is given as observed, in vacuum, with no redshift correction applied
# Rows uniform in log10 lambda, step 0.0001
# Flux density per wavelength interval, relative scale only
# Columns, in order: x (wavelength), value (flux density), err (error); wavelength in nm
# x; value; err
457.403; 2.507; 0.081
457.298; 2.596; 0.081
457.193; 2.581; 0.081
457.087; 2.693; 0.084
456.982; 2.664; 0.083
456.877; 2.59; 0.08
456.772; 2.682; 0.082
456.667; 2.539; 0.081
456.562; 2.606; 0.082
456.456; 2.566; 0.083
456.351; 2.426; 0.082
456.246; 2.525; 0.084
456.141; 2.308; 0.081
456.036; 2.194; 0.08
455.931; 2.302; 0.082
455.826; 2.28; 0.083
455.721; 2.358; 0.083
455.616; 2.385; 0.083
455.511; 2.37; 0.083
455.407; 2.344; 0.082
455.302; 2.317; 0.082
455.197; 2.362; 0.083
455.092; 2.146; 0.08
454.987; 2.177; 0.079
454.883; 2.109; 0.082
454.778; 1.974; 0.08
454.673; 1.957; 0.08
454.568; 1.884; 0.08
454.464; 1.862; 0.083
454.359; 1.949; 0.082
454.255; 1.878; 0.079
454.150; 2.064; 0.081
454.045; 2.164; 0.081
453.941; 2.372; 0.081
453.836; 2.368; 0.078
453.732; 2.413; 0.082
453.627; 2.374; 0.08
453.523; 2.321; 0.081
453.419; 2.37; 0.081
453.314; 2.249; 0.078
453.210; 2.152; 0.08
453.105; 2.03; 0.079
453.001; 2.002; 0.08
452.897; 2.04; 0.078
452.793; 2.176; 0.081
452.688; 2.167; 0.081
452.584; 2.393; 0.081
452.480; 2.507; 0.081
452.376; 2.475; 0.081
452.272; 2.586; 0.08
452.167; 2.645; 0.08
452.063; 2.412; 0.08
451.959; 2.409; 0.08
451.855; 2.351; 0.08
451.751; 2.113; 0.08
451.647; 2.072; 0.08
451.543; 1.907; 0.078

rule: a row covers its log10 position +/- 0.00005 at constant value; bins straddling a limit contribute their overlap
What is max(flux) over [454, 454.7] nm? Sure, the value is 2.164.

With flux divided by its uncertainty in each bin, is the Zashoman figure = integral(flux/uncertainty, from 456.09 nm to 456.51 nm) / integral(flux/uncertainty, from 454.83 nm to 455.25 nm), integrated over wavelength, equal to 1.10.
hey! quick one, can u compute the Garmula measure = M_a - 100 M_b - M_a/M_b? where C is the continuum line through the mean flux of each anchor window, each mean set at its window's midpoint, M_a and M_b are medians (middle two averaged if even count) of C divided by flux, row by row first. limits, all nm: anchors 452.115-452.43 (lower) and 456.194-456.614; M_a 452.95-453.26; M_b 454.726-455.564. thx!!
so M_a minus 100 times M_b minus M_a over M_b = -113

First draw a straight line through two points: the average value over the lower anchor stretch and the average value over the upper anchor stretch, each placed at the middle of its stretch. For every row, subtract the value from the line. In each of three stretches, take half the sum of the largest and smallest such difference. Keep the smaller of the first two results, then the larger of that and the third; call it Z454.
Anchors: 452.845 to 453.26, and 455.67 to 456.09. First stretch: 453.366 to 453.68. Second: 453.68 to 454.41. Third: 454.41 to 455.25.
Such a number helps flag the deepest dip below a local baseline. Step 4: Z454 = 0.09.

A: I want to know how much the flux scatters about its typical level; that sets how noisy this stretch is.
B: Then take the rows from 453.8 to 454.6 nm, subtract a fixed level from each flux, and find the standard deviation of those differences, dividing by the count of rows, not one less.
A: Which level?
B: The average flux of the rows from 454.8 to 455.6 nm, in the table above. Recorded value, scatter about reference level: 0.20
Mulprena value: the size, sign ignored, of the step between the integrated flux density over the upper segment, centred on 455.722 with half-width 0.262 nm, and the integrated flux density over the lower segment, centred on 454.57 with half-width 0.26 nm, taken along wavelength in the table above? 0.22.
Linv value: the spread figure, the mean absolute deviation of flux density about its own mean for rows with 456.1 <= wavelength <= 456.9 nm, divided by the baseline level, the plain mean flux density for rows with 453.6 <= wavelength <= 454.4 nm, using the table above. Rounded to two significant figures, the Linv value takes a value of 0.038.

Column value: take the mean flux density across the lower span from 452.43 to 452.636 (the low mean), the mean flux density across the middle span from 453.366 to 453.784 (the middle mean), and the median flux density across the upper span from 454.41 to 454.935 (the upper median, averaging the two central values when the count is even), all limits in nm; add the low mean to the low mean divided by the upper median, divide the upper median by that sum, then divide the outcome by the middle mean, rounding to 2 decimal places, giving 0.22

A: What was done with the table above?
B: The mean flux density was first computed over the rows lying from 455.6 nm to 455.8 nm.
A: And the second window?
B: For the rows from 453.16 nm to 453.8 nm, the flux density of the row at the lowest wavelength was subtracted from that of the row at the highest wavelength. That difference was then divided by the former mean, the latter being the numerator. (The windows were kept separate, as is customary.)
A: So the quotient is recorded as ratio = 0.11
